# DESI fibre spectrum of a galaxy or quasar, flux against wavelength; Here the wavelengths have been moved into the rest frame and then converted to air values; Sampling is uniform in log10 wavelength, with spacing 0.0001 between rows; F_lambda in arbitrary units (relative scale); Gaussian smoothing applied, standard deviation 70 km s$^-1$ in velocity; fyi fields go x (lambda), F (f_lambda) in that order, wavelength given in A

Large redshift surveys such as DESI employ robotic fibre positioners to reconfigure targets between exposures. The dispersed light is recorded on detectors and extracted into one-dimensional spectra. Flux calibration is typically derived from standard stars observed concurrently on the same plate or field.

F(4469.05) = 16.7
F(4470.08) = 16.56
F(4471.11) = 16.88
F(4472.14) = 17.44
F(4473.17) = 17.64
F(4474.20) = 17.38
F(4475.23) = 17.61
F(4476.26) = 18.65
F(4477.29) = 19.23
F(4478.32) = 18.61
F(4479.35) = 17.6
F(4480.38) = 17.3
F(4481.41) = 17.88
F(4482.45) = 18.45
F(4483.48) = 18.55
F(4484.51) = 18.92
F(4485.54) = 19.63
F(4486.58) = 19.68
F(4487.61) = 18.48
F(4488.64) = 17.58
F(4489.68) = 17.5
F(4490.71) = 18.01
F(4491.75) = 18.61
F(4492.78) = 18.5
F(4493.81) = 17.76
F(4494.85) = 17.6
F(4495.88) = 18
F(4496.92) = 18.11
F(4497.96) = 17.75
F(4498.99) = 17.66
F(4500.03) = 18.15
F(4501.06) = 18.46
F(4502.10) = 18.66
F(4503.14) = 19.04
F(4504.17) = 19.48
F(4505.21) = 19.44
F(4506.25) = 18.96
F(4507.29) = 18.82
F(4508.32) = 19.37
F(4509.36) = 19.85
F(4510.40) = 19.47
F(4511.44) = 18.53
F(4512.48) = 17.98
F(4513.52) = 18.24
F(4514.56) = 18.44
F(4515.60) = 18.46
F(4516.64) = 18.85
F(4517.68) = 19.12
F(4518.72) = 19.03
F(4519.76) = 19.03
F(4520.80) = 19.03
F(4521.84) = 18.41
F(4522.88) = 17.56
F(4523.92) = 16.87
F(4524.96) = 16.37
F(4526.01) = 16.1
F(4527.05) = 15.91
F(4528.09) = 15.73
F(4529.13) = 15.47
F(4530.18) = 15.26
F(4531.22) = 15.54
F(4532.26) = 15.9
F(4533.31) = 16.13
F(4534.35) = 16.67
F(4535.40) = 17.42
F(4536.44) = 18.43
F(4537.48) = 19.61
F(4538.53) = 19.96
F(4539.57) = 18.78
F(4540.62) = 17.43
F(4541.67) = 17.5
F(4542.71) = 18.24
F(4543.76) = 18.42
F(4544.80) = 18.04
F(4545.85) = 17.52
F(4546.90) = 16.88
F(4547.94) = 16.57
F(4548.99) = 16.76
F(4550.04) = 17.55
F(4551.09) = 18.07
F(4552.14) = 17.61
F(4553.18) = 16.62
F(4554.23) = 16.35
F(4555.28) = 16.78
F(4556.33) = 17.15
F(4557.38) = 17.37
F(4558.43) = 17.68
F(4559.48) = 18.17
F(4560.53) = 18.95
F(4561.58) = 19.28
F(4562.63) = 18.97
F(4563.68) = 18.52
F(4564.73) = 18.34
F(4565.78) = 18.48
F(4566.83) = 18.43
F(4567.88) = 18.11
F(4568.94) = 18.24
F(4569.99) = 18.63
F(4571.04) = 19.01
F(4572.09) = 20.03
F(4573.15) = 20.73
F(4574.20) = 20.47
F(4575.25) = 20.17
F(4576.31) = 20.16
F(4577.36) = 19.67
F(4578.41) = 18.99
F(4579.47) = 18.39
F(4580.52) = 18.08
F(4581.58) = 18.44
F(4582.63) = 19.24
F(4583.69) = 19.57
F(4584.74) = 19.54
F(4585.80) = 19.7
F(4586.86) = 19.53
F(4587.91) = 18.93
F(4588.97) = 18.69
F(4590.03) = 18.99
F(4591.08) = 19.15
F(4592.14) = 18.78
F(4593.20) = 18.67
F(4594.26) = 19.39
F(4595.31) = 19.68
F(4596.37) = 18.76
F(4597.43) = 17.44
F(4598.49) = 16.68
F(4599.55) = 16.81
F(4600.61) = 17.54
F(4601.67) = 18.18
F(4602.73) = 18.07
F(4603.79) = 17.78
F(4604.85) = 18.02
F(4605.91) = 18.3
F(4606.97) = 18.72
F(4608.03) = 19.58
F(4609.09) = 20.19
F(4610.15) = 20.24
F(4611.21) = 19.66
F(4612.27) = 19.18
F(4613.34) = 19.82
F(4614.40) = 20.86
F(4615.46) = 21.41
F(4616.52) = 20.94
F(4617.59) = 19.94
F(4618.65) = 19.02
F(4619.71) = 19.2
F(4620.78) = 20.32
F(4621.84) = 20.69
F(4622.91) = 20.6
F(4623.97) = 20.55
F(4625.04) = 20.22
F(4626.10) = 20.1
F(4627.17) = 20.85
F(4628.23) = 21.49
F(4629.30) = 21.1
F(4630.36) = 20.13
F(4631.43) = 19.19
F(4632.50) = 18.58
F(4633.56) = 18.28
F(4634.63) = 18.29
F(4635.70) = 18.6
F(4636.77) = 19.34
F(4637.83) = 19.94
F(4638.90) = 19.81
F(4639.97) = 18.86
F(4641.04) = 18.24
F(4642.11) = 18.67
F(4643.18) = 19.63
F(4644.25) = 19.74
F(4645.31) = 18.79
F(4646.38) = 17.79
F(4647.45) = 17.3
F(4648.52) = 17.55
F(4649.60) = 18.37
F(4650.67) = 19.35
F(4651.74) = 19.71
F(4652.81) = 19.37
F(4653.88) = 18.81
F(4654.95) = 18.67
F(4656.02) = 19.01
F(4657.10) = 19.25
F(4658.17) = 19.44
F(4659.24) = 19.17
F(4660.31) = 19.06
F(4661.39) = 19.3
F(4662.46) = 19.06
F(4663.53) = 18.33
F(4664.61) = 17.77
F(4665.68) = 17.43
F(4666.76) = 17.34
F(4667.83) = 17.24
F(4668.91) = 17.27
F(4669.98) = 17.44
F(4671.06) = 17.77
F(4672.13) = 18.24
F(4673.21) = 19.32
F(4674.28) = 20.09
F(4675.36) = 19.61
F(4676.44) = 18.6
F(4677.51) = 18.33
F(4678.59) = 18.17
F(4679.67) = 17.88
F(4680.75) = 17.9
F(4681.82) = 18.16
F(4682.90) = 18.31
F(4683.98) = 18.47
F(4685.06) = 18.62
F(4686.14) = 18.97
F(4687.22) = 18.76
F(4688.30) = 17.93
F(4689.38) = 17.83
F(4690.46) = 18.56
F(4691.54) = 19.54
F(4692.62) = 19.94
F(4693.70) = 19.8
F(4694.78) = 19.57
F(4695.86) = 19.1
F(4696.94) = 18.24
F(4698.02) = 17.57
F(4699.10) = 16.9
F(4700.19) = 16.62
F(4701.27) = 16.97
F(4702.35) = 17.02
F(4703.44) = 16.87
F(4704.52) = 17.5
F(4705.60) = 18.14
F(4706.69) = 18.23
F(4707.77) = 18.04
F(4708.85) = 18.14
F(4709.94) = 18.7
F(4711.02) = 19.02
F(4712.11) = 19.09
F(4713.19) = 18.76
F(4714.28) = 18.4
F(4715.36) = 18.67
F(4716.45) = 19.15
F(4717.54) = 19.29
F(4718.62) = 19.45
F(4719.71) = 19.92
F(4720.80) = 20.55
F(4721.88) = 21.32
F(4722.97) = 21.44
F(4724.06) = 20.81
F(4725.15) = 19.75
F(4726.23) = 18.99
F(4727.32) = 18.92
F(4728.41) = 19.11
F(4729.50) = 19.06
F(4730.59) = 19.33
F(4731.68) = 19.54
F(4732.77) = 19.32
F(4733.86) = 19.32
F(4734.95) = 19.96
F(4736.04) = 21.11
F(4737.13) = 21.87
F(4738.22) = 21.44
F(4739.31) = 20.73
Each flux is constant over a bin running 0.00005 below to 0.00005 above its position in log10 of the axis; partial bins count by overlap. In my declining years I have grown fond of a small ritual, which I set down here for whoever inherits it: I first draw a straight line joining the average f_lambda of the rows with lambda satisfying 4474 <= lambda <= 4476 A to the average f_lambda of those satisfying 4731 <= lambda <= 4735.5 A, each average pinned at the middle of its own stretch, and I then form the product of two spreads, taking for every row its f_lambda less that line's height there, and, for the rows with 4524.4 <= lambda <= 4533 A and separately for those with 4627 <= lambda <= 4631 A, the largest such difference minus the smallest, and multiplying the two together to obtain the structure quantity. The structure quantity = 1.6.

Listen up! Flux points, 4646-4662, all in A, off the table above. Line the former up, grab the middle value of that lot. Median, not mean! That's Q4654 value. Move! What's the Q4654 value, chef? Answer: 19.1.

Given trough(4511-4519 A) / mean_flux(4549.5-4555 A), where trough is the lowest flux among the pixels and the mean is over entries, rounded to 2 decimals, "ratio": 1.04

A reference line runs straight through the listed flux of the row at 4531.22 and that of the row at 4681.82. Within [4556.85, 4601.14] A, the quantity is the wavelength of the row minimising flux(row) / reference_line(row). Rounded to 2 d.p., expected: 4598.49 A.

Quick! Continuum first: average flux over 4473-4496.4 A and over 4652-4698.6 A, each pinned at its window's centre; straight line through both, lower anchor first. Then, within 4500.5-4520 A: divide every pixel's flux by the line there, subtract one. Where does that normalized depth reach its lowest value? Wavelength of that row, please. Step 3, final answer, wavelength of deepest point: 4512.48 A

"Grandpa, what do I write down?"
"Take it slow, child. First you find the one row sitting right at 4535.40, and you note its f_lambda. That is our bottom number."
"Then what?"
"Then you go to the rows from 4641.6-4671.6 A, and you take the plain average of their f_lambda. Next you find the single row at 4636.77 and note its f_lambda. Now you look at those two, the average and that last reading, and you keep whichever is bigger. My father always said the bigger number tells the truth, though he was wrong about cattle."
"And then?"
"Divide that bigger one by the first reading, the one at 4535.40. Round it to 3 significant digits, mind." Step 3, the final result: 1.11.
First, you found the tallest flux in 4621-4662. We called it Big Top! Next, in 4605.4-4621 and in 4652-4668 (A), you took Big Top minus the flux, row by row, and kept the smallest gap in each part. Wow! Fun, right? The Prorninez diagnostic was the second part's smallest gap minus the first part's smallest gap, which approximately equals 2.0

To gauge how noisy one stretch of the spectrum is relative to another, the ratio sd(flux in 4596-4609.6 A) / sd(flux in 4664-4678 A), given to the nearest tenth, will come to 1.0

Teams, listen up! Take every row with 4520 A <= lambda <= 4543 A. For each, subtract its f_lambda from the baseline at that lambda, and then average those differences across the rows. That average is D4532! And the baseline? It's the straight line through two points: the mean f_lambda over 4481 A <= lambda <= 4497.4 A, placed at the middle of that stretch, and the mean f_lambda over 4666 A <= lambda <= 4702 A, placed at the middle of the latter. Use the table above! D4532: 1.1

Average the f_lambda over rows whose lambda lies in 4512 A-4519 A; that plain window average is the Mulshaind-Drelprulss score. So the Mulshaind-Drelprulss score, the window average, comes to 18.6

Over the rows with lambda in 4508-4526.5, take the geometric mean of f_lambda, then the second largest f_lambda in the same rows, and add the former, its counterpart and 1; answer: 38.8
